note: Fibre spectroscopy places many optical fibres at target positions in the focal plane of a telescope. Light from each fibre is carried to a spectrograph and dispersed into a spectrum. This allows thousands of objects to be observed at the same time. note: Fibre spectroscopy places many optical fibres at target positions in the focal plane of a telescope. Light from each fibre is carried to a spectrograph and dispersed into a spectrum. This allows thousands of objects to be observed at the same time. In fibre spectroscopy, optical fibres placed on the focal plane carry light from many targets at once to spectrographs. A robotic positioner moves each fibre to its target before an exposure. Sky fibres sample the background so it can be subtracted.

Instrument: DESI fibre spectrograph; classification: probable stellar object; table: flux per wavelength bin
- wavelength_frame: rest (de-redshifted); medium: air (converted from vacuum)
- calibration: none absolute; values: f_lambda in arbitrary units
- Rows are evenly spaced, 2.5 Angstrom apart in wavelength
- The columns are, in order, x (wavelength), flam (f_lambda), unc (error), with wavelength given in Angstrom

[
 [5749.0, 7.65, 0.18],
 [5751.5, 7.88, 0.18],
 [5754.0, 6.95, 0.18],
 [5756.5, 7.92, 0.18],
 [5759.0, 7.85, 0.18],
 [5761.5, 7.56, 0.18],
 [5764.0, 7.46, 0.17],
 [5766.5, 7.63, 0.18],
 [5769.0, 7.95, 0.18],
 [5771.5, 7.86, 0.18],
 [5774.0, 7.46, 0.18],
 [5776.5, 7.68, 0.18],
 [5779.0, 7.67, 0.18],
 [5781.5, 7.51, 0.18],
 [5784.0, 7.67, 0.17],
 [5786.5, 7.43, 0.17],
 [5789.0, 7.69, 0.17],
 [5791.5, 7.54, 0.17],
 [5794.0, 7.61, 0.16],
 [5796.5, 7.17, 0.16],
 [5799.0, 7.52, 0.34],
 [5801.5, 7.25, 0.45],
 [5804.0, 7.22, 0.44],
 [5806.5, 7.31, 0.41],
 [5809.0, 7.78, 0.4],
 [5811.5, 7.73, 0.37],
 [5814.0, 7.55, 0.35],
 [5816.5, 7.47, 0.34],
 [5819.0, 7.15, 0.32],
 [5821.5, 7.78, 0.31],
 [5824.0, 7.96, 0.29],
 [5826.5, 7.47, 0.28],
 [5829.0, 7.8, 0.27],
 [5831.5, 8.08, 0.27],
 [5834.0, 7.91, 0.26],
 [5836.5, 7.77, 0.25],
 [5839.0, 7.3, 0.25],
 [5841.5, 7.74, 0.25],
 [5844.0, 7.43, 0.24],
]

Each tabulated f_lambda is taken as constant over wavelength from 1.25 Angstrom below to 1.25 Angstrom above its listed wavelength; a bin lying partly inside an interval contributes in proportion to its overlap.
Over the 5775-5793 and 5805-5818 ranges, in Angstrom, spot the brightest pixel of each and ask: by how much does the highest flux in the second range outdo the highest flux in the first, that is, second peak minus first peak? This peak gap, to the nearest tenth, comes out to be 0.1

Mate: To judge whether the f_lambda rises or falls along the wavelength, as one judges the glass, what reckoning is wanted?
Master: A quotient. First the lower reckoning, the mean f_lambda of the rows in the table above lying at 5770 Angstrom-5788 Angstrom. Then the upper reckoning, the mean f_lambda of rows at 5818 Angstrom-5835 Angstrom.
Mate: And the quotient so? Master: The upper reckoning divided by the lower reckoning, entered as 1.02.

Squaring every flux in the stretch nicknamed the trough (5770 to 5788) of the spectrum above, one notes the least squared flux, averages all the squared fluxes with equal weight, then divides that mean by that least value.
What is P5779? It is 1.05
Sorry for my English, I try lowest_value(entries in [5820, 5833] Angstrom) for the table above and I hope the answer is 7.47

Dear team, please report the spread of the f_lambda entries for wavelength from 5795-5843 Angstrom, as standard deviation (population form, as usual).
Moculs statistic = 0.28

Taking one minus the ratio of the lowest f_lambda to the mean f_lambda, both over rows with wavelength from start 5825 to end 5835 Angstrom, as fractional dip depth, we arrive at 0.044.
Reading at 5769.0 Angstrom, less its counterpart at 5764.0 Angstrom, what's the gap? 0.5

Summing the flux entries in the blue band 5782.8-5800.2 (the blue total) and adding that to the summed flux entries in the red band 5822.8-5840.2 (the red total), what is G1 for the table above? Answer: 107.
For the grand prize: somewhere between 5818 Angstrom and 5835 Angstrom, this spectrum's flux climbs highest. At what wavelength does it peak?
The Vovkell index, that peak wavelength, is 5831.5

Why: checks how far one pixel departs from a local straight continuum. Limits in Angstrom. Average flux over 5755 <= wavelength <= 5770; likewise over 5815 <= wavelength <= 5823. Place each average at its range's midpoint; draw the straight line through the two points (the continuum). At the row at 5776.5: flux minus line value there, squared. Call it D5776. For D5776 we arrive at 0.00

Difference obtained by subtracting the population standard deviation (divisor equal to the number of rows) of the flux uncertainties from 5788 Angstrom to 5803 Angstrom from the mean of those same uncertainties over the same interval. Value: 0.13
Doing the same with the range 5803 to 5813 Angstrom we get 0.38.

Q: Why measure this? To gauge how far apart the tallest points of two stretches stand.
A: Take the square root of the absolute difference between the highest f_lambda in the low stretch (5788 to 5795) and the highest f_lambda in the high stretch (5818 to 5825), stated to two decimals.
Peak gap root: 0.52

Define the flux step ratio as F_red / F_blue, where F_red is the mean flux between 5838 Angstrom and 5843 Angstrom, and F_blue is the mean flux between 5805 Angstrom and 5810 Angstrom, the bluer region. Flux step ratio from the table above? 1.00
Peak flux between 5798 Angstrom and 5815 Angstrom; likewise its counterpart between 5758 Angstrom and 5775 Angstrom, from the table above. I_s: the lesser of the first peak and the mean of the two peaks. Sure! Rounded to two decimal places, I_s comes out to 7.78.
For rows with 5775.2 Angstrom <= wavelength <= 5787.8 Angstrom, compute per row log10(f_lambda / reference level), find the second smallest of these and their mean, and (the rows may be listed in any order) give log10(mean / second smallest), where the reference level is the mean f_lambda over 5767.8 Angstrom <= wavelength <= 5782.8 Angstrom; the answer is -0.27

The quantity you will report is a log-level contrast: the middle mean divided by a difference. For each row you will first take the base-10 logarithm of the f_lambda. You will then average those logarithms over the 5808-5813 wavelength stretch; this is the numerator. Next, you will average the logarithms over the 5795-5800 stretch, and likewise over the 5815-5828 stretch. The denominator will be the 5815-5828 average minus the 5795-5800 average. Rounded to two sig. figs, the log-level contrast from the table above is 70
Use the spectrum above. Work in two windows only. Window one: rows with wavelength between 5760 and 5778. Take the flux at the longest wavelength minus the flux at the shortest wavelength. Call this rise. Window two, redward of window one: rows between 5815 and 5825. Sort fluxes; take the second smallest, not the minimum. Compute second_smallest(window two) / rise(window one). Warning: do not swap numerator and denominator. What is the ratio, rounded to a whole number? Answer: 62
